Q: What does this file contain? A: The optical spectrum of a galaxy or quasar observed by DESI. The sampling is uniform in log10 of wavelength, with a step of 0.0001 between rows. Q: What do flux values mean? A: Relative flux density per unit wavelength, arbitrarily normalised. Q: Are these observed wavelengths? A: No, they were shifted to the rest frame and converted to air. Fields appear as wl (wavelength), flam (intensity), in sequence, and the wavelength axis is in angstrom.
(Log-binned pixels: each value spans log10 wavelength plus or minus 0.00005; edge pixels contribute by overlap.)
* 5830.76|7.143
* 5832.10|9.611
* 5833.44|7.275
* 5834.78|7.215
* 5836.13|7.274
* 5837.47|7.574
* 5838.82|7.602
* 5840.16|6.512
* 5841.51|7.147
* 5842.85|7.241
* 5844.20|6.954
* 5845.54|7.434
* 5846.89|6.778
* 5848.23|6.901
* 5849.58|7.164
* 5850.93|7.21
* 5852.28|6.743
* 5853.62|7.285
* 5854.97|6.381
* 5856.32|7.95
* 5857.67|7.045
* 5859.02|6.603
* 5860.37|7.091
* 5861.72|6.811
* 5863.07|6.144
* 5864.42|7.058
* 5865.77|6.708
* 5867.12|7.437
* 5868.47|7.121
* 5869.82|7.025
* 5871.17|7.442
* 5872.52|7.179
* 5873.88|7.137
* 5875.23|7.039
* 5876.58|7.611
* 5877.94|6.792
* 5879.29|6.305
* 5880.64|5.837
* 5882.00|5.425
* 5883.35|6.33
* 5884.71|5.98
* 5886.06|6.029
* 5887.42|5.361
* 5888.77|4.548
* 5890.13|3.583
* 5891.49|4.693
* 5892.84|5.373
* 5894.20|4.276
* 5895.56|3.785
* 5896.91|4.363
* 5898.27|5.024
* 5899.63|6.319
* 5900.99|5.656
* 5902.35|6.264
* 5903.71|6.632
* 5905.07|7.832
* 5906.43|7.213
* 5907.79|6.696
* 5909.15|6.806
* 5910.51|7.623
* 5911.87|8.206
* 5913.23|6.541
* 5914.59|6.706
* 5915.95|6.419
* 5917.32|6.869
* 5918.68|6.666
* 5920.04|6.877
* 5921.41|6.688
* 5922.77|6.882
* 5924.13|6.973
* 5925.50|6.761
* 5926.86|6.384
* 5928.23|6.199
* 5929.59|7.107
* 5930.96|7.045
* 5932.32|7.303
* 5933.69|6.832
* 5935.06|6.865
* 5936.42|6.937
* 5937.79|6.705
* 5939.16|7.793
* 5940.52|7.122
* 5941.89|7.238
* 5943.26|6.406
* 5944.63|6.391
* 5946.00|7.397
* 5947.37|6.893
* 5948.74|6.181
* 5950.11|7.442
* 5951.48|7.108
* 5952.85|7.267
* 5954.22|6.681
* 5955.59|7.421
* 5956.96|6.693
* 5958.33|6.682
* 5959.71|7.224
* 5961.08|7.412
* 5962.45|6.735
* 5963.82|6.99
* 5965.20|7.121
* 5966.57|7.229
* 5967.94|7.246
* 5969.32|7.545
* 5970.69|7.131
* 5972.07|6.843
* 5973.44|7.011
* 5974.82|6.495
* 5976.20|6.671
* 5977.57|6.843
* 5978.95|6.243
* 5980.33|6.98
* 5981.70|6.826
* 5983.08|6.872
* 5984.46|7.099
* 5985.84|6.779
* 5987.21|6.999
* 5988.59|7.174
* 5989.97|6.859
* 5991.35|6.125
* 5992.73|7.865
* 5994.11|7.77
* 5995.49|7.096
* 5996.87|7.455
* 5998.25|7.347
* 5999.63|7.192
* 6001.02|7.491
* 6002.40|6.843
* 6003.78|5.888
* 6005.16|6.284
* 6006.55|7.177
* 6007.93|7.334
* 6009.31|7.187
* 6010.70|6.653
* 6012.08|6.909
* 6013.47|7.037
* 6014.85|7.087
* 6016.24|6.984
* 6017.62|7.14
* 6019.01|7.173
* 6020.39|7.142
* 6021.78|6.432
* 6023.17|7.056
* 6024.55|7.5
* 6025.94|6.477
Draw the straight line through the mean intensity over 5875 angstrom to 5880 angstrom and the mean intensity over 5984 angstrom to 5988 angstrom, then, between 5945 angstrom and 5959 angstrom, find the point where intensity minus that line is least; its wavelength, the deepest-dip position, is 5948.74 angstrom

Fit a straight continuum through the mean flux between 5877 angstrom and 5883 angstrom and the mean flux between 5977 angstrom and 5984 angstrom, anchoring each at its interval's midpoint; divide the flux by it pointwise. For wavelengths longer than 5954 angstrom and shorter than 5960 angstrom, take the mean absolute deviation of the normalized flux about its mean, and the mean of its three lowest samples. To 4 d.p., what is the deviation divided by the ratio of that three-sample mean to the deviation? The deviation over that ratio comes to 0.0021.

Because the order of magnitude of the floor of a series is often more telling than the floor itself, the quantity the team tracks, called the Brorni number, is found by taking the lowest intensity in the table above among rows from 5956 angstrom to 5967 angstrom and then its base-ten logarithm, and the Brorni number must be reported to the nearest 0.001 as 0.825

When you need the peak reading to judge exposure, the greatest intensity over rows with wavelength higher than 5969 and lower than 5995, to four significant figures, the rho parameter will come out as 7.865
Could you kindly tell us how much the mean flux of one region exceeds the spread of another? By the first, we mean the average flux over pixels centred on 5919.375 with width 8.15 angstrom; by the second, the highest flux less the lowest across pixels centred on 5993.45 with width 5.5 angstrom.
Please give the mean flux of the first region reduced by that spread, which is 5.0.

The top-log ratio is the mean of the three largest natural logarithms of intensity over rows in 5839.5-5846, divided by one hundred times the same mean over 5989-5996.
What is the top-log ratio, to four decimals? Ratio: 0.0098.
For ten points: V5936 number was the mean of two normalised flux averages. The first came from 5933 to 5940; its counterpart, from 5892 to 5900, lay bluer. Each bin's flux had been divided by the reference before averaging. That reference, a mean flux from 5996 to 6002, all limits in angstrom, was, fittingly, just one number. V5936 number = 0.81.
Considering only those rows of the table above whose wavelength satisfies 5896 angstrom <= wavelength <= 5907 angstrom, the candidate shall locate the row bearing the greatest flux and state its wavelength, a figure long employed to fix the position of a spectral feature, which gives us 5905.07 angstrom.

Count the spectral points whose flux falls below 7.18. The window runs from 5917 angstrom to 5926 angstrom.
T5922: 7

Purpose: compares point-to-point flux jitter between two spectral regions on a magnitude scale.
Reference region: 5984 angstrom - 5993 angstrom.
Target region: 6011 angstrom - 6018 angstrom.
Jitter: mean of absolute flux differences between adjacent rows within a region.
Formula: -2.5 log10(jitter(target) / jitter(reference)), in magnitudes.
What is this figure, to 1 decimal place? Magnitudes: 1.8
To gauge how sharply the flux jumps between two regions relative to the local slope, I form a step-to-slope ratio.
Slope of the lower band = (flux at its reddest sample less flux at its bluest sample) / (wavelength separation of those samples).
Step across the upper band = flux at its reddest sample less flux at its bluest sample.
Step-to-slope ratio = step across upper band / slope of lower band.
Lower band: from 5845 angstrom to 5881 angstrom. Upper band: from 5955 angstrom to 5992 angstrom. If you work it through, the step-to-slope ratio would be 28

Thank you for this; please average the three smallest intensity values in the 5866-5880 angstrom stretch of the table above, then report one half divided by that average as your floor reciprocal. 0.0745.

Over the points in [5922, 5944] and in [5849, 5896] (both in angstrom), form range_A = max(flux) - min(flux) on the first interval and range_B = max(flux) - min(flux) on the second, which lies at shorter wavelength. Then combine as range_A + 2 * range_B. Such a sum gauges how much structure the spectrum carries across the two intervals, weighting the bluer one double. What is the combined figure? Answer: 10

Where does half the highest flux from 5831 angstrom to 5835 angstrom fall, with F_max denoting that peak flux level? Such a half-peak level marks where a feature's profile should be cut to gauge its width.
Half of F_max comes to 4.8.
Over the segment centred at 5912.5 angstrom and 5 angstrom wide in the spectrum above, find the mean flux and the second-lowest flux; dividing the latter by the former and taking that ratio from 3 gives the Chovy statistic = 2.08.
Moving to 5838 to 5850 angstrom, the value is 2.04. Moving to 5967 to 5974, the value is 2.02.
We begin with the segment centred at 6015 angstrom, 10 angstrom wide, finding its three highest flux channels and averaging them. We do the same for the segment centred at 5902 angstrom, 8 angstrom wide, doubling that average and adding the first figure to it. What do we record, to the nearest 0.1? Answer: 21.0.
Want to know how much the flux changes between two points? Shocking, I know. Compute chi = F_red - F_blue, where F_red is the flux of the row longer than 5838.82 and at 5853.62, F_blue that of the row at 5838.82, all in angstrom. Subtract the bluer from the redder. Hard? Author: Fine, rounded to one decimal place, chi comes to -0.3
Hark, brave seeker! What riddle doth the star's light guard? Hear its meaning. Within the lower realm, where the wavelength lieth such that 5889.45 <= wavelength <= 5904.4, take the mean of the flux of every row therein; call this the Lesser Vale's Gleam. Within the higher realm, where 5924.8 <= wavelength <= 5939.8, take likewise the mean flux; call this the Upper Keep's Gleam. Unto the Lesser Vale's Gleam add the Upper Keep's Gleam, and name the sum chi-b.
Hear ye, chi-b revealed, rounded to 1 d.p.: 12.0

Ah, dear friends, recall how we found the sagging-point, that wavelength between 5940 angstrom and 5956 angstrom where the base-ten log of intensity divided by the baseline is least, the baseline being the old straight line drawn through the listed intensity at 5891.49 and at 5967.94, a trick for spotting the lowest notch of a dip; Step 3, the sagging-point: 5948.74 angstrom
